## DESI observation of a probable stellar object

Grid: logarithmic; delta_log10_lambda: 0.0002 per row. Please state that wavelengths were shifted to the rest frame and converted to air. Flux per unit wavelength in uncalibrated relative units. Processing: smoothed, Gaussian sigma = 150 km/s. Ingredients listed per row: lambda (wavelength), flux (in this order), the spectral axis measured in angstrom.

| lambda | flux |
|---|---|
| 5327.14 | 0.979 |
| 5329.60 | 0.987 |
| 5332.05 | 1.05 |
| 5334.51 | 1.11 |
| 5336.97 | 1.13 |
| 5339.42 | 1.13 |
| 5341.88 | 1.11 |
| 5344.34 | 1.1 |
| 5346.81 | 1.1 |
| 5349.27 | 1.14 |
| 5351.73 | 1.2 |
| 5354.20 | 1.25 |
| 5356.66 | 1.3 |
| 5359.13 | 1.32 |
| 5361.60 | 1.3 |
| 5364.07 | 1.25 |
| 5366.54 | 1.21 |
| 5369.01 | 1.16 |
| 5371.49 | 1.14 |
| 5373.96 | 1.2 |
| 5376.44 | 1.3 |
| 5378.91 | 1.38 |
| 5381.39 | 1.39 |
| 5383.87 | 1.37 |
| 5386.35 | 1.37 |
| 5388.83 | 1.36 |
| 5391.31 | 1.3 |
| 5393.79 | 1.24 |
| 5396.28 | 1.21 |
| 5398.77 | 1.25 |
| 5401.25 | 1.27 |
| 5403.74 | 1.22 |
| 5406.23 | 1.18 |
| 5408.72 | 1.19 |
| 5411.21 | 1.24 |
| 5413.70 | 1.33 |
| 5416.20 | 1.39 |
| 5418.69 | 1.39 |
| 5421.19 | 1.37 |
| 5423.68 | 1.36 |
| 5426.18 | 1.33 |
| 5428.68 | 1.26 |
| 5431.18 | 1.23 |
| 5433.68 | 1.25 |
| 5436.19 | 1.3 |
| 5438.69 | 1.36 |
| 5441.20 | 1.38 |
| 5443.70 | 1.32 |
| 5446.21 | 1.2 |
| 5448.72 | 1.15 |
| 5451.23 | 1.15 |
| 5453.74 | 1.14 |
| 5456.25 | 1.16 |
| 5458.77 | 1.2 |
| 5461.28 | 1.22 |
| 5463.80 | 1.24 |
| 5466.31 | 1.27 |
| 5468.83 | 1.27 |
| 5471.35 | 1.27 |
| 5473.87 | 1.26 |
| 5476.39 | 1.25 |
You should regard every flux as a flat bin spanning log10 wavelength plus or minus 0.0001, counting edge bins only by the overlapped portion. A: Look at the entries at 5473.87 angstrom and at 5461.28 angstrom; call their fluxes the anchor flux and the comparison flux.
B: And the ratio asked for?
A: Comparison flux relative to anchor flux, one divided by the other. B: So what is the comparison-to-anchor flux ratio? 0.97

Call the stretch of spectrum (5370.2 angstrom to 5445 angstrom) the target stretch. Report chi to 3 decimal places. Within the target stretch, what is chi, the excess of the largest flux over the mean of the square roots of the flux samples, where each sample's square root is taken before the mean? 0.252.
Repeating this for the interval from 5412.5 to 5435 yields 0.240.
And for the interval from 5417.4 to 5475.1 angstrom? 0.266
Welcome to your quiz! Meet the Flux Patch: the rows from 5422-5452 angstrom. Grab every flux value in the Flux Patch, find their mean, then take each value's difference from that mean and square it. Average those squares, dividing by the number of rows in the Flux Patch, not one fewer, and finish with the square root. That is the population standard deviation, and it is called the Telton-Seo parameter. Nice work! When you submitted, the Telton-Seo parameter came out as 0.0769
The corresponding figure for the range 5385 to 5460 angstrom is 0.0794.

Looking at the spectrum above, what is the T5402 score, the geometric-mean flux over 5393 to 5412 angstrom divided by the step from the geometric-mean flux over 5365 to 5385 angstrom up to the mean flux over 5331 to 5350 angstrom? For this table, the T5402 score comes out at -8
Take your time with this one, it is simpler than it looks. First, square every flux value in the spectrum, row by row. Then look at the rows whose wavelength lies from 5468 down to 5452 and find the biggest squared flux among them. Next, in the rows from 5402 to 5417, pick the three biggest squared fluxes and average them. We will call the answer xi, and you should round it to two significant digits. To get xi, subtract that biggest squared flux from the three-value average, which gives 0.13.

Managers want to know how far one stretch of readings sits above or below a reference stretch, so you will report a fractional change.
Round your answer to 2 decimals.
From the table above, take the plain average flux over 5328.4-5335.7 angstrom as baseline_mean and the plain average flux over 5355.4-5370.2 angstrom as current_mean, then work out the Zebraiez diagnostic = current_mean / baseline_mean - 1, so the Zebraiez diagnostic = 0.20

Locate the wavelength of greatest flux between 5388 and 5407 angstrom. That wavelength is 5388.83 angstrom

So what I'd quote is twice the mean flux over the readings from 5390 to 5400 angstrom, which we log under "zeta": 2.50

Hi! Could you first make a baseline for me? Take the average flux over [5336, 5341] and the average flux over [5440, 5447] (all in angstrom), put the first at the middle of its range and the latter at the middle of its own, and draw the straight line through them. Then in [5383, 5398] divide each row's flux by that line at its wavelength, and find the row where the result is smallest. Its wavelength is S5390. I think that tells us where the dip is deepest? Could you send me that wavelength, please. 5396.28 angstrom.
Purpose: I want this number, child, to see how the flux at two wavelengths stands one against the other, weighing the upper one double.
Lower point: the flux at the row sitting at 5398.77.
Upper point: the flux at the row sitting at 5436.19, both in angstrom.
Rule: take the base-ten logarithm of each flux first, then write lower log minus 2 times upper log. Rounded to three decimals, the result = -0.131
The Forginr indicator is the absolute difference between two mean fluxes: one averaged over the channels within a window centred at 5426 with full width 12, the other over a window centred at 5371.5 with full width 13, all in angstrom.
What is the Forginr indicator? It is 0.11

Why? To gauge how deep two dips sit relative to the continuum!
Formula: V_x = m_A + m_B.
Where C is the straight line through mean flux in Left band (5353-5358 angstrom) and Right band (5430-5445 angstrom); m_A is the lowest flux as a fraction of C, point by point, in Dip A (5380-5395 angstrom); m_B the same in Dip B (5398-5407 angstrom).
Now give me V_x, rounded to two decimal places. 1.87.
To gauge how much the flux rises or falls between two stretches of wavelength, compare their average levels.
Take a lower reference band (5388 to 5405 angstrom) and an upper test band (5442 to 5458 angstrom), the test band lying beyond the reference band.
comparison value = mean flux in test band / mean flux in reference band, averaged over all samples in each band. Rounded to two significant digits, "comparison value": 0.94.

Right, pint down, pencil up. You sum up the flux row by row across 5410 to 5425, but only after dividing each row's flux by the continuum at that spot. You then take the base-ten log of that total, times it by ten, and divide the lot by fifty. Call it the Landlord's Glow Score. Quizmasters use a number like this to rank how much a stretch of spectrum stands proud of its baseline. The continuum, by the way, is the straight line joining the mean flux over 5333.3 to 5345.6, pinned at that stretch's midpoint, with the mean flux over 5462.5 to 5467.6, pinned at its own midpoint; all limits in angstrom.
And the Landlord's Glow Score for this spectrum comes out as 0.165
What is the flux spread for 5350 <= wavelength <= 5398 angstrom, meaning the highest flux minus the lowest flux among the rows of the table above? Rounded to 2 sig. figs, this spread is 0.25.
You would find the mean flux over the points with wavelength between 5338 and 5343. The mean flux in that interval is 1.12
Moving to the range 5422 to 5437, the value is 1.29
